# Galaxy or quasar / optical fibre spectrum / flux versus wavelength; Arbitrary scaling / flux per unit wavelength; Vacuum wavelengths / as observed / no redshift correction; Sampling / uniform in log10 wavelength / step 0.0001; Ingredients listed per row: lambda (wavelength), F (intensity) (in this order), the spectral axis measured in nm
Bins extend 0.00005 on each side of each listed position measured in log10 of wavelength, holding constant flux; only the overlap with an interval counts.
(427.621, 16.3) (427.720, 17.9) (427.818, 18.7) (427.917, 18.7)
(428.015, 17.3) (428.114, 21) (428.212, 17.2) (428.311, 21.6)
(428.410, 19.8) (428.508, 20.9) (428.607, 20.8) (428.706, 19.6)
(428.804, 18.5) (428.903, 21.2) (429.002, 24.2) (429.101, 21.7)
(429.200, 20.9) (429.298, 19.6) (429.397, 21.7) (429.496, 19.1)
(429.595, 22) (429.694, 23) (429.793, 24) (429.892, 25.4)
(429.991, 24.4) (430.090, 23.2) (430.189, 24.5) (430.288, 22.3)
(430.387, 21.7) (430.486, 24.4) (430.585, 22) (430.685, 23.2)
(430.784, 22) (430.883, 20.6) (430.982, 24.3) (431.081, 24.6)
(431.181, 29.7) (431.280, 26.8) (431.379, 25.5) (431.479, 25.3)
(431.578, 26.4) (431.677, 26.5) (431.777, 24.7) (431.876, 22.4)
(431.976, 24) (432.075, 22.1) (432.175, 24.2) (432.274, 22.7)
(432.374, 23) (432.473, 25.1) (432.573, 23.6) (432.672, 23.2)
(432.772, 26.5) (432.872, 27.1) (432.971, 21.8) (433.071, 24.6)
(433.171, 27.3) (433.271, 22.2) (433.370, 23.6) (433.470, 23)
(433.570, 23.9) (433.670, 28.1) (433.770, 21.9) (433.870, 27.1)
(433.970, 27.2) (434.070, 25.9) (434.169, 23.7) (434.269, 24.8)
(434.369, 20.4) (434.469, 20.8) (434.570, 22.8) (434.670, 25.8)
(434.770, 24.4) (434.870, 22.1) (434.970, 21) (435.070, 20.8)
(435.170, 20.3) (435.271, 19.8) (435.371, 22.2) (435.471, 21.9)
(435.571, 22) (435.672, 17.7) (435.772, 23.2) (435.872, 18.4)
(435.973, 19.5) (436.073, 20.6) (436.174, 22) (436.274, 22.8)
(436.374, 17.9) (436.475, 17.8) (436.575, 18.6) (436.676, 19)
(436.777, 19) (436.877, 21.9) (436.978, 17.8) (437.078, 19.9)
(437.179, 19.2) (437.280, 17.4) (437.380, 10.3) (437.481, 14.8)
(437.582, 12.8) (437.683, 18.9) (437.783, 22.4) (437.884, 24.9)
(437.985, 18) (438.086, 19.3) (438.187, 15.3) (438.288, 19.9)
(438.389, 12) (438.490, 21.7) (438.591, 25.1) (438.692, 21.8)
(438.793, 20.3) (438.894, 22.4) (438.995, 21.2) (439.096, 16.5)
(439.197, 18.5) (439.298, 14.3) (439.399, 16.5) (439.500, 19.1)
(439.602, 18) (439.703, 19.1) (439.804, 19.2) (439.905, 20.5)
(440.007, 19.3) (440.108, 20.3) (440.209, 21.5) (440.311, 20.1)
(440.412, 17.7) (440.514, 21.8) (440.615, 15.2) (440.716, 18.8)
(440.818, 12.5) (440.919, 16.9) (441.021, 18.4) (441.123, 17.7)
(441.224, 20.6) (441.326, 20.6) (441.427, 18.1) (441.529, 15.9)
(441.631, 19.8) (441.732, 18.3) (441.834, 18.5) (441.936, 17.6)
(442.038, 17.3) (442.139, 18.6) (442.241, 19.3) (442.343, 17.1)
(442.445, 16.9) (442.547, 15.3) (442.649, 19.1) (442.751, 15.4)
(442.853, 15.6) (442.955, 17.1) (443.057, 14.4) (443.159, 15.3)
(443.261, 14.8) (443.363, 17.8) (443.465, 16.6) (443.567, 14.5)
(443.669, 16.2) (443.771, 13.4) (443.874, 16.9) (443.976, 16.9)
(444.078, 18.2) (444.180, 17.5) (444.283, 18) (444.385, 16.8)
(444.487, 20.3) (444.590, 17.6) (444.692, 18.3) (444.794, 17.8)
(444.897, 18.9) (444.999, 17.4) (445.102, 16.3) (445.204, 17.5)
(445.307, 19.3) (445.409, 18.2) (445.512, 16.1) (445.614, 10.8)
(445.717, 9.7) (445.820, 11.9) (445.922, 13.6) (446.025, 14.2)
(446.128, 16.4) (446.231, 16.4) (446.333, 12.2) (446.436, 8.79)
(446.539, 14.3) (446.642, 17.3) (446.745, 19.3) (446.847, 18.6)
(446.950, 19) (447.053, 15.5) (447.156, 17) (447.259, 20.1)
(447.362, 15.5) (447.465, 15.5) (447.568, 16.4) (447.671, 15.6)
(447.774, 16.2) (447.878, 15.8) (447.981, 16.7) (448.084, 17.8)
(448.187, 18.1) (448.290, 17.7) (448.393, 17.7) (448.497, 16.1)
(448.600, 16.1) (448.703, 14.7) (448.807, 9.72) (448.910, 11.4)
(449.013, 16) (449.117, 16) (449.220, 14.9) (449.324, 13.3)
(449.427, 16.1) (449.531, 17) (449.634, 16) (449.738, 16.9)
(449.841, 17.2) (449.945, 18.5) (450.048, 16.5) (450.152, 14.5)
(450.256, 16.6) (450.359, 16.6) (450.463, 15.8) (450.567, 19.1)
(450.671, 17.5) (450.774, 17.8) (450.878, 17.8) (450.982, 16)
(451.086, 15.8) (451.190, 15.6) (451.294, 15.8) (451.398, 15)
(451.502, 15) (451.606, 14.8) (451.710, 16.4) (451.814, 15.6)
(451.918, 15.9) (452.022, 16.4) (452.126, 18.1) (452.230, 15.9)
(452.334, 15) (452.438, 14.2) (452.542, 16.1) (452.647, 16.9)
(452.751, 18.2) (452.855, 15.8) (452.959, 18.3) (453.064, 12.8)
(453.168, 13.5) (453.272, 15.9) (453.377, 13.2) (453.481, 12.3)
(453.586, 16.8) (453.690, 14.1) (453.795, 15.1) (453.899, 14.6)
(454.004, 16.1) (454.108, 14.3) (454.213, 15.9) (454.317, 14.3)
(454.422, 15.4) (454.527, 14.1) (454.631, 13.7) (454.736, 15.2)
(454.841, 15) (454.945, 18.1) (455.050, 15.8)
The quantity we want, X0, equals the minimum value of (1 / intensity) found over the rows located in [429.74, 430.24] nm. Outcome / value 0.039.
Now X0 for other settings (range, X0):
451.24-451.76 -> 0.061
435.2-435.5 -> 0.045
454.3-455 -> 0.055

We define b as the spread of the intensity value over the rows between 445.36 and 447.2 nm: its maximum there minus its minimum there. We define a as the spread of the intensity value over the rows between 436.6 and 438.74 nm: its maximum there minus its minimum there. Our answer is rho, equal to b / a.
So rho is 0.71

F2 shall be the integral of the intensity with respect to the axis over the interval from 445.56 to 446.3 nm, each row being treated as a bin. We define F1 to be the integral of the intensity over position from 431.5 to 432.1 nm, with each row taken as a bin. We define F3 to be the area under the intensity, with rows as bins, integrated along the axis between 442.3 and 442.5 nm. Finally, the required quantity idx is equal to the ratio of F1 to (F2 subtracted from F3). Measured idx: -2.3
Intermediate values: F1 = 15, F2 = 9.8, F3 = 3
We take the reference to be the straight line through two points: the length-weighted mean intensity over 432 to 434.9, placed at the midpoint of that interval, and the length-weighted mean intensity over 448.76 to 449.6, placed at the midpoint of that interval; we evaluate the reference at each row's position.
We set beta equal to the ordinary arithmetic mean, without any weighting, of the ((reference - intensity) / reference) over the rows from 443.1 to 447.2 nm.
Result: 0.04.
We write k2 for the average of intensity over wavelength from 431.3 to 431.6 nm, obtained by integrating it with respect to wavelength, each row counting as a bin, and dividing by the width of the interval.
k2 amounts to 25.8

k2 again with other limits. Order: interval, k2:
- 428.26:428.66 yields 20.7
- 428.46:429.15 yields 21.0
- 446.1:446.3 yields 16.1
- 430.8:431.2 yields 24.2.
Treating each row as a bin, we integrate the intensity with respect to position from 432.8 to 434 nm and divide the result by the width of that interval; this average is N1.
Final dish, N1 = 24.8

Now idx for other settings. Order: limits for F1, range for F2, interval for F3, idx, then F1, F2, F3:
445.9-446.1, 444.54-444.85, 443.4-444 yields 0.7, 3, 5.6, 9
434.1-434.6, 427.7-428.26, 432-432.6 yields 3.0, 11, 10.4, 14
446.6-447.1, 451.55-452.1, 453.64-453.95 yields -2.1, 9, 8.8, 5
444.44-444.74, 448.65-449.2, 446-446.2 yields -1.3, 6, 7.5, 3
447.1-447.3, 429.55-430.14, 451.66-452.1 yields -0.5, 4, 14.0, 7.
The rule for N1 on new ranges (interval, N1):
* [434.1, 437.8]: 20.1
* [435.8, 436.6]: 19.8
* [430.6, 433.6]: 24.3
